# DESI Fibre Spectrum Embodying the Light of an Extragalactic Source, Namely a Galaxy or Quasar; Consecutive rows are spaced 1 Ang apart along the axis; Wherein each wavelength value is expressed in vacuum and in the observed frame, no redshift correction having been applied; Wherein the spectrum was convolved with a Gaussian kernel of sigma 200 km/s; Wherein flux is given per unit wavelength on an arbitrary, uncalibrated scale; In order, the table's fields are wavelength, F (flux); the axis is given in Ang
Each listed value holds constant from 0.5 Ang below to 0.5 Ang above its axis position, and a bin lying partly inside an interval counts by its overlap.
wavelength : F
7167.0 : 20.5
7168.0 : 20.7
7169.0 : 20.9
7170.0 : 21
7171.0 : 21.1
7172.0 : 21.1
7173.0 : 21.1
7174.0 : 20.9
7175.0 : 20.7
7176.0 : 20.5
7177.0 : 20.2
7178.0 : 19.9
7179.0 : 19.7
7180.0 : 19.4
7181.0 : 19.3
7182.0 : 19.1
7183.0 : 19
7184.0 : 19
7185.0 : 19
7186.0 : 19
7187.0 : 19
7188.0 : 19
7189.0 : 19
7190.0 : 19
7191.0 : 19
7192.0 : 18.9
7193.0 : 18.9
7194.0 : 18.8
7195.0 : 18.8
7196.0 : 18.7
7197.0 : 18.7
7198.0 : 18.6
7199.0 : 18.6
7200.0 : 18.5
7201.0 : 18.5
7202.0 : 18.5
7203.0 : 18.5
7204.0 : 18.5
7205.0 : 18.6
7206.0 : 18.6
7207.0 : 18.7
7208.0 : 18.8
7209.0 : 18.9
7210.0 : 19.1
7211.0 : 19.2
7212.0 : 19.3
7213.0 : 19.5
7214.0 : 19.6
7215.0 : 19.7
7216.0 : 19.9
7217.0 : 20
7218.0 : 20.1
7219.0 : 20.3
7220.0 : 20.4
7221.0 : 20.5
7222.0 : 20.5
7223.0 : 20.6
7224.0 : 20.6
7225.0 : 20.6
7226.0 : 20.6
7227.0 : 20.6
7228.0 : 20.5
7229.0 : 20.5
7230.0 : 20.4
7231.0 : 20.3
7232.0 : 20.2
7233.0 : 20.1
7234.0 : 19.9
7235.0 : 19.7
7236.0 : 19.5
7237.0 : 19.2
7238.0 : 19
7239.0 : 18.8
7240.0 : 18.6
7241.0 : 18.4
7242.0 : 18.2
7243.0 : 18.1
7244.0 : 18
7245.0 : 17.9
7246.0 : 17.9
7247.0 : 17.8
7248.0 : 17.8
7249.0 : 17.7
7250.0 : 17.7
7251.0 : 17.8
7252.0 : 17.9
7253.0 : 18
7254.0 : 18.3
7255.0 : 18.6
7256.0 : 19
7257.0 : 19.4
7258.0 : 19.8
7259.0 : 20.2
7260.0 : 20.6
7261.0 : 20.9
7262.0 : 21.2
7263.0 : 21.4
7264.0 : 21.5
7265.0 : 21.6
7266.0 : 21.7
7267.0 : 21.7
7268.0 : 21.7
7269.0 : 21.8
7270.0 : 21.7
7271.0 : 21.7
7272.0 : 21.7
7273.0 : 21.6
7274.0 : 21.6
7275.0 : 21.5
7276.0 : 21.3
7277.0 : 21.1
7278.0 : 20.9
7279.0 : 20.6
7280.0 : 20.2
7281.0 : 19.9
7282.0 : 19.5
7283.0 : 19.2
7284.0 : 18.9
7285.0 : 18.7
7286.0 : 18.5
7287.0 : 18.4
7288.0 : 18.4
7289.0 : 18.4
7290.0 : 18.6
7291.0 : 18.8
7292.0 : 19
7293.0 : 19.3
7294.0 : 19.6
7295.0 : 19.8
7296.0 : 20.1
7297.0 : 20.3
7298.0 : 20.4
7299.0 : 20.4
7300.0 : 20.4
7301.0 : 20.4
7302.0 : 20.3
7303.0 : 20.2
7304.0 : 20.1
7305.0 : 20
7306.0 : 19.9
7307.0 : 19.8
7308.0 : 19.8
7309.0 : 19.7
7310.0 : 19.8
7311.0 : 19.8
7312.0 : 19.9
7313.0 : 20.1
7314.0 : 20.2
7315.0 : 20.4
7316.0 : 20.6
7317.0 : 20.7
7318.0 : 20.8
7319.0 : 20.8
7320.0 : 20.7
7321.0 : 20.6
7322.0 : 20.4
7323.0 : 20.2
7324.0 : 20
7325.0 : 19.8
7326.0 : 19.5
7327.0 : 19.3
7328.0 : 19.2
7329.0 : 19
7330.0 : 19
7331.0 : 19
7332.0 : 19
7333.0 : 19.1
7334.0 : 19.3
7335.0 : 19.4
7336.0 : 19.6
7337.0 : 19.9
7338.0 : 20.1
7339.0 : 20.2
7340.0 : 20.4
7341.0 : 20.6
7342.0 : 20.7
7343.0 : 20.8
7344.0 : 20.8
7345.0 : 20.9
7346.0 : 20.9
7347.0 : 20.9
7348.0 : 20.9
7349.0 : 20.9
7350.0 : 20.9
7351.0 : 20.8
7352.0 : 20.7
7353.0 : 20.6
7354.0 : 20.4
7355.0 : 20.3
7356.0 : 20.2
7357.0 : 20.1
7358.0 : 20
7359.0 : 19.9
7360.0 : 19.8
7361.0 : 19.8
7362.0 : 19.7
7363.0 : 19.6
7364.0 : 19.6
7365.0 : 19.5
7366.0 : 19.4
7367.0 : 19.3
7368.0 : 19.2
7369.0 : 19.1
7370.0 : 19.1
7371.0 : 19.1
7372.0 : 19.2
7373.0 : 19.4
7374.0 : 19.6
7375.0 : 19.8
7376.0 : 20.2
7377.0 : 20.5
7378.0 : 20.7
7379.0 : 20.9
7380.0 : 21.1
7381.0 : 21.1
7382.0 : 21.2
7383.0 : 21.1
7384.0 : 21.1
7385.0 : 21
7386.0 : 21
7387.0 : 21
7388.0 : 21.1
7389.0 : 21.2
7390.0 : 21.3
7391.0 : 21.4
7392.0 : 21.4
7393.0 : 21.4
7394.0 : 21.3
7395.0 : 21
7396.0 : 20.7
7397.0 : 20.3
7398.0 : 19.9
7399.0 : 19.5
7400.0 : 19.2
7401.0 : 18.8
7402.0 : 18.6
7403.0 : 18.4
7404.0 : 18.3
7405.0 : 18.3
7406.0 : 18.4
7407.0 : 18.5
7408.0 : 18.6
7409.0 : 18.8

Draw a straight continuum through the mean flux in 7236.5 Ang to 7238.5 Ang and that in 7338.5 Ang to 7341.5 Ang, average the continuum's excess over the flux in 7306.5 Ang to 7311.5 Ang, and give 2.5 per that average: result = 11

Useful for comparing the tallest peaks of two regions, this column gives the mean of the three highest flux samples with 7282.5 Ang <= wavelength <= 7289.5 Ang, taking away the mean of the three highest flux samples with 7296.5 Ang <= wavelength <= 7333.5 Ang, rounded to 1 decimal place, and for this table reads -1.8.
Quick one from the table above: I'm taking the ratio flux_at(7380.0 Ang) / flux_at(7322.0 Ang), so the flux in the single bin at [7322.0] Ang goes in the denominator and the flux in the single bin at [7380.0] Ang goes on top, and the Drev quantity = 1.03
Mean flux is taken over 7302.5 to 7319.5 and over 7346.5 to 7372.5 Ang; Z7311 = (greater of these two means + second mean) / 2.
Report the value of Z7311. 20.1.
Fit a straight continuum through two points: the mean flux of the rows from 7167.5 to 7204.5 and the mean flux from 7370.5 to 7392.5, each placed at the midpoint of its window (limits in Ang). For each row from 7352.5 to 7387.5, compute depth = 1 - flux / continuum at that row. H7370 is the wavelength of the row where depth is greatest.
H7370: 7371.0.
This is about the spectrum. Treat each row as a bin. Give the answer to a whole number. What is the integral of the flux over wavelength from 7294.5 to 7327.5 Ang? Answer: 665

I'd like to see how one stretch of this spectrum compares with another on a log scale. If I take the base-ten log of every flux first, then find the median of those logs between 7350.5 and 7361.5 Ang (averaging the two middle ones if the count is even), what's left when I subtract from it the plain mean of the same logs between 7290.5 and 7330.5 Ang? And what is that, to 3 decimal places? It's 0.005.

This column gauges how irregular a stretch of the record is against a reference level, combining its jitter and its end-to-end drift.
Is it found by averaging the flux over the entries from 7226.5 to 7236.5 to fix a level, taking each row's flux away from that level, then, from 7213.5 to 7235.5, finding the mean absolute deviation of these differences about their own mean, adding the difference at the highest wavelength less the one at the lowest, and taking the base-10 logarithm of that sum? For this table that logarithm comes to -0.7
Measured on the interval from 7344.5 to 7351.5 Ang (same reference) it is -0.9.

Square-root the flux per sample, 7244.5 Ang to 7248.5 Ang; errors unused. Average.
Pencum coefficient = 4.22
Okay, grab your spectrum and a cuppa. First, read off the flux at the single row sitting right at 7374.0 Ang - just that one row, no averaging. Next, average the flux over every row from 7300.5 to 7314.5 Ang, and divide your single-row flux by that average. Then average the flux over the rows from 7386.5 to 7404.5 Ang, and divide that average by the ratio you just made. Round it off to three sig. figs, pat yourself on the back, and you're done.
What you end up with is 20.7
